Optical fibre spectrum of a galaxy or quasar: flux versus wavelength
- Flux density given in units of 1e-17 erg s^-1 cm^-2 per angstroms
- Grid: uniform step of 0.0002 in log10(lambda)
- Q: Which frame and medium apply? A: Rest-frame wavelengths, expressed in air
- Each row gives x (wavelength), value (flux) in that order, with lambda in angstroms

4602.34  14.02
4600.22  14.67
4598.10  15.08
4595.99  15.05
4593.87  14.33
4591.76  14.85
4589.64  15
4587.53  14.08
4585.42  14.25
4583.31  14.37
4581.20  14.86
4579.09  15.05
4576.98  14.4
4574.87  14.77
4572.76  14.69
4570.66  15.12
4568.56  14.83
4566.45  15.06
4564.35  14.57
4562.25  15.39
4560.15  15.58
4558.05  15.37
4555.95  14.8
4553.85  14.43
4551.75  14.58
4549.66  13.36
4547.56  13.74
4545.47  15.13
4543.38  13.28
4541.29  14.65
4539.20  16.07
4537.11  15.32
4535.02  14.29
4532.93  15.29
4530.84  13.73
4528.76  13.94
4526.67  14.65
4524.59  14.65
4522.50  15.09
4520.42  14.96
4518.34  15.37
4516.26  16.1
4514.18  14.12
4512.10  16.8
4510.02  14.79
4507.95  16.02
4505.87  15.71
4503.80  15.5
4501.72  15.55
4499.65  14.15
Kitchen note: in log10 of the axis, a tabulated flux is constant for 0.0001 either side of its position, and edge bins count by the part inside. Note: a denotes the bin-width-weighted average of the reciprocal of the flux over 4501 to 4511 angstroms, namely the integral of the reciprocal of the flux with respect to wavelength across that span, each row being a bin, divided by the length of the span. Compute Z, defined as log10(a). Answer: -1.19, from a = 0.064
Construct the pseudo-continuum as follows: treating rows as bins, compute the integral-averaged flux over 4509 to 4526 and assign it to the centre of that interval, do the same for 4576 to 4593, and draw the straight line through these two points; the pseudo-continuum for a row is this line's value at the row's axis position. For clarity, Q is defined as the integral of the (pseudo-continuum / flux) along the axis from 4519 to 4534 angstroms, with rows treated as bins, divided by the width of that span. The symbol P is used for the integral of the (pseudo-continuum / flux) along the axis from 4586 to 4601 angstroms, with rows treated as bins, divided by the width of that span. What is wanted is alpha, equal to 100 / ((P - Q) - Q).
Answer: -92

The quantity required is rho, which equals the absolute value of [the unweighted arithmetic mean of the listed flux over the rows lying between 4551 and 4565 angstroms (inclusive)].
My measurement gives 15.0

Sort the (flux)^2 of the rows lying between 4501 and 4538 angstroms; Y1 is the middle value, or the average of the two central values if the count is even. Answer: 231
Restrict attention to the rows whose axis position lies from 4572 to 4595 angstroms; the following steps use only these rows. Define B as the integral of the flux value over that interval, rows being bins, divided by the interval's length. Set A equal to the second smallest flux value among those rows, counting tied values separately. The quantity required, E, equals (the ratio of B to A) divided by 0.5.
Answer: 2.05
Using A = 14.25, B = 14.6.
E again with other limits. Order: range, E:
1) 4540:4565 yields 2.18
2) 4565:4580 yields 2.02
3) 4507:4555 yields 2.21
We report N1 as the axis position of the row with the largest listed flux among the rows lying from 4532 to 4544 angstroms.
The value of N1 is 4539.20 angstroms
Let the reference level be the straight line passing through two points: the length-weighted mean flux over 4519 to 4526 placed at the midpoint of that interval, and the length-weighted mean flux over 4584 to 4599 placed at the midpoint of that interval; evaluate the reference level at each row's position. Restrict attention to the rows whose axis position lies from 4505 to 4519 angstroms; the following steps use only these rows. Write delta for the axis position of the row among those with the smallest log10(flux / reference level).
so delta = 4514.18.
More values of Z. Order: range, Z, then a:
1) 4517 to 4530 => -1.17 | 0.068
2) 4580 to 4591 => -1.16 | 0.069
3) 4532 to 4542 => -1.18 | 0.066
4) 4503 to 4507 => -1.19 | 0.064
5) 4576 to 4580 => -1.17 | 0.068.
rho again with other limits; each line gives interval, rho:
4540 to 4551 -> 14.0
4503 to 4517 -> 15.6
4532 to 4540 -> 15.2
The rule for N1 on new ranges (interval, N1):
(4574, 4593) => 4579.09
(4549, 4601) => 4560.15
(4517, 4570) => 4539.20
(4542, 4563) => 4560.15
